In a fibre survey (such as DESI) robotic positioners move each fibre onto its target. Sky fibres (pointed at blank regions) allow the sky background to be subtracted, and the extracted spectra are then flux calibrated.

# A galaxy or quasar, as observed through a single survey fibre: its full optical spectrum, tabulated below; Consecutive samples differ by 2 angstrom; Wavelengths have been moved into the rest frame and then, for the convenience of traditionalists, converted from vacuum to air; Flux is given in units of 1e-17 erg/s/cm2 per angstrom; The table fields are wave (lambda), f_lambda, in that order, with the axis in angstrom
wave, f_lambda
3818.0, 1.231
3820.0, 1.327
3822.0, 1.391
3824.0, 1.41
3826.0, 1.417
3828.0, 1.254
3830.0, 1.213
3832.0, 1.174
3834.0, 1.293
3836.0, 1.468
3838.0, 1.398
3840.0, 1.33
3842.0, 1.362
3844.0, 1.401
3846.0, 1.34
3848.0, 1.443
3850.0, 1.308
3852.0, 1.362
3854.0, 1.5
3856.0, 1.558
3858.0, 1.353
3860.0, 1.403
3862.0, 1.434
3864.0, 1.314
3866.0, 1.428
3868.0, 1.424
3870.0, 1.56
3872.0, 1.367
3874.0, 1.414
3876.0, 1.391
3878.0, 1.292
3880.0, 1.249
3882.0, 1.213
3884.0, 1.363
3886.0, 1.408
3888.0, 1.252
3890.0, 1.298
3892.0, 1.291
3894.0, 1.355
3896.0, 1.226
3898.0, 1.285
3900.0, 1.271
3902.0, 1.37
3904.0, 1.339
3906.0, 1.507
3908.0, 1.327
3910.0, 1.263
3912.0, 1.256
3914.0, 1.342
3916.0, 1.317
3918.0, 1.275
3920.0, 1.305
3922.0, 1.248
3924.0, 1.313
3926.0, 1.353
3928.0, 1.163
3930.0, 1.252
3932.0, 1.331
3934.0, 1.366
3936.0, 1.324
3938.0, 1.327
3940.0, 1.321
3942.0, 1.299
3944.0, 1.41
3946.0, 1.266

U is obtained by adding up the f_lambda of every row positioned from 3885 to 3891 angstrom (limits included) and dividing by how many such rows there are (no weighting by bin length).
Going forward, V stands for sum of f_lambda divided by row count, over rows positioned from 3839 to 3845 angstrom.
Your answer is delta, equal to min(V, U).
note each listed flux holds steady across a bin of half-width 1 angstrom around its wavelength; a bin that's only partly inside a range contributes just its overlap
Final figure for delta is 1.319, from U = 1.32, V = 1.36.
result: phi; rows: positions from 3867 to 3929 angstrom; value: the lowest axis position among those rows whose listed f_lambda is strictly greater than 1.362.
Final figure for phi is 3868.0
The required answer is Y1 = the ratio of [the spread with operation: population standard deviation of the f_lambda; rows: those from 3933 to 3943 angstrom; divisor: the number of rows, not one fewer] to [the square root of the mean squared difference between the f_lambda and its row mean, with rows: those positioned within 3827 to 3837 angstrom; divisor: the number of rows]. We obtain 0.2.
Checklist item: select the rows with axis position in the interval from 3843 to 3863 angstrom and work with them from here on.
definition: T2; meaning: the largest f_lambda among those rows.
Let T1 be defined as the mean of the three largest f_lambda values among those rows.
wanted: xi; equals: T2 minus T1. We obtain 0.058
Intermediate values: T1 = 1.50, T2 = 1.558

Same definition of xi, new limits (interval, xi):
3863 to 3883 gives 0.089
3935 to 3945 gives 0.056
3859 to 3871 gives 0.086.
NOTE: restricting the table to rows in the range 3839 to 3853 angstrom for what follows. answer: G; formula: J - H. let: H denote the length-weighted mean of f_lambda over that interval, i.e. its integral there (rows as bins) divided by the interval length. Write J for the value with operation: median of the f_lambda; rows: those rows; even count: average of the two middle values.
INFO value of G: -0.002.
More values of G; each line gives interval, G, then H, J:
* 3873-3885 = 0.007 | 1.32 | 1.33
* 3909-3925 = 0.000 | 1.29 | 1.29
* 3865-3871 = -0.043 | 1.47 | 1.43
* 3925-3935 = 0.038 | 1.29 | 1.33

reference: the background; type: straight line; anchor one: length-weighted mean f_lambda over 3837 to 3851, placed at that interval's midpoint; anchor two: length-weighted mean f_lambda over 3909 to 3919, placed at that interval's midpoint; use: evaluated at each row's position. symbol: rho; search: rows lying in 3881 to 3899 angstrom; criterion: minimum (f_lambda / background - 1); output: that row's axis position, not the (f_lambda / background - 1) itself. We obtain 3882.0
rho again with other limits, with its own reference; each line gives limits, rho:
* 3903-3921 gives 3912.0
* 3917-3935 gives 3928.0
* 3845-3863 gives 3850.0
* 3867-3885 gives 3882.0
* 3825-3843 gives 3832.0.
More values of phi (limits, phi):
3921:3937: 3934.0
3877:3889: 3884.0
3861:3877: 3862.0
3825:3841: 3826.0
